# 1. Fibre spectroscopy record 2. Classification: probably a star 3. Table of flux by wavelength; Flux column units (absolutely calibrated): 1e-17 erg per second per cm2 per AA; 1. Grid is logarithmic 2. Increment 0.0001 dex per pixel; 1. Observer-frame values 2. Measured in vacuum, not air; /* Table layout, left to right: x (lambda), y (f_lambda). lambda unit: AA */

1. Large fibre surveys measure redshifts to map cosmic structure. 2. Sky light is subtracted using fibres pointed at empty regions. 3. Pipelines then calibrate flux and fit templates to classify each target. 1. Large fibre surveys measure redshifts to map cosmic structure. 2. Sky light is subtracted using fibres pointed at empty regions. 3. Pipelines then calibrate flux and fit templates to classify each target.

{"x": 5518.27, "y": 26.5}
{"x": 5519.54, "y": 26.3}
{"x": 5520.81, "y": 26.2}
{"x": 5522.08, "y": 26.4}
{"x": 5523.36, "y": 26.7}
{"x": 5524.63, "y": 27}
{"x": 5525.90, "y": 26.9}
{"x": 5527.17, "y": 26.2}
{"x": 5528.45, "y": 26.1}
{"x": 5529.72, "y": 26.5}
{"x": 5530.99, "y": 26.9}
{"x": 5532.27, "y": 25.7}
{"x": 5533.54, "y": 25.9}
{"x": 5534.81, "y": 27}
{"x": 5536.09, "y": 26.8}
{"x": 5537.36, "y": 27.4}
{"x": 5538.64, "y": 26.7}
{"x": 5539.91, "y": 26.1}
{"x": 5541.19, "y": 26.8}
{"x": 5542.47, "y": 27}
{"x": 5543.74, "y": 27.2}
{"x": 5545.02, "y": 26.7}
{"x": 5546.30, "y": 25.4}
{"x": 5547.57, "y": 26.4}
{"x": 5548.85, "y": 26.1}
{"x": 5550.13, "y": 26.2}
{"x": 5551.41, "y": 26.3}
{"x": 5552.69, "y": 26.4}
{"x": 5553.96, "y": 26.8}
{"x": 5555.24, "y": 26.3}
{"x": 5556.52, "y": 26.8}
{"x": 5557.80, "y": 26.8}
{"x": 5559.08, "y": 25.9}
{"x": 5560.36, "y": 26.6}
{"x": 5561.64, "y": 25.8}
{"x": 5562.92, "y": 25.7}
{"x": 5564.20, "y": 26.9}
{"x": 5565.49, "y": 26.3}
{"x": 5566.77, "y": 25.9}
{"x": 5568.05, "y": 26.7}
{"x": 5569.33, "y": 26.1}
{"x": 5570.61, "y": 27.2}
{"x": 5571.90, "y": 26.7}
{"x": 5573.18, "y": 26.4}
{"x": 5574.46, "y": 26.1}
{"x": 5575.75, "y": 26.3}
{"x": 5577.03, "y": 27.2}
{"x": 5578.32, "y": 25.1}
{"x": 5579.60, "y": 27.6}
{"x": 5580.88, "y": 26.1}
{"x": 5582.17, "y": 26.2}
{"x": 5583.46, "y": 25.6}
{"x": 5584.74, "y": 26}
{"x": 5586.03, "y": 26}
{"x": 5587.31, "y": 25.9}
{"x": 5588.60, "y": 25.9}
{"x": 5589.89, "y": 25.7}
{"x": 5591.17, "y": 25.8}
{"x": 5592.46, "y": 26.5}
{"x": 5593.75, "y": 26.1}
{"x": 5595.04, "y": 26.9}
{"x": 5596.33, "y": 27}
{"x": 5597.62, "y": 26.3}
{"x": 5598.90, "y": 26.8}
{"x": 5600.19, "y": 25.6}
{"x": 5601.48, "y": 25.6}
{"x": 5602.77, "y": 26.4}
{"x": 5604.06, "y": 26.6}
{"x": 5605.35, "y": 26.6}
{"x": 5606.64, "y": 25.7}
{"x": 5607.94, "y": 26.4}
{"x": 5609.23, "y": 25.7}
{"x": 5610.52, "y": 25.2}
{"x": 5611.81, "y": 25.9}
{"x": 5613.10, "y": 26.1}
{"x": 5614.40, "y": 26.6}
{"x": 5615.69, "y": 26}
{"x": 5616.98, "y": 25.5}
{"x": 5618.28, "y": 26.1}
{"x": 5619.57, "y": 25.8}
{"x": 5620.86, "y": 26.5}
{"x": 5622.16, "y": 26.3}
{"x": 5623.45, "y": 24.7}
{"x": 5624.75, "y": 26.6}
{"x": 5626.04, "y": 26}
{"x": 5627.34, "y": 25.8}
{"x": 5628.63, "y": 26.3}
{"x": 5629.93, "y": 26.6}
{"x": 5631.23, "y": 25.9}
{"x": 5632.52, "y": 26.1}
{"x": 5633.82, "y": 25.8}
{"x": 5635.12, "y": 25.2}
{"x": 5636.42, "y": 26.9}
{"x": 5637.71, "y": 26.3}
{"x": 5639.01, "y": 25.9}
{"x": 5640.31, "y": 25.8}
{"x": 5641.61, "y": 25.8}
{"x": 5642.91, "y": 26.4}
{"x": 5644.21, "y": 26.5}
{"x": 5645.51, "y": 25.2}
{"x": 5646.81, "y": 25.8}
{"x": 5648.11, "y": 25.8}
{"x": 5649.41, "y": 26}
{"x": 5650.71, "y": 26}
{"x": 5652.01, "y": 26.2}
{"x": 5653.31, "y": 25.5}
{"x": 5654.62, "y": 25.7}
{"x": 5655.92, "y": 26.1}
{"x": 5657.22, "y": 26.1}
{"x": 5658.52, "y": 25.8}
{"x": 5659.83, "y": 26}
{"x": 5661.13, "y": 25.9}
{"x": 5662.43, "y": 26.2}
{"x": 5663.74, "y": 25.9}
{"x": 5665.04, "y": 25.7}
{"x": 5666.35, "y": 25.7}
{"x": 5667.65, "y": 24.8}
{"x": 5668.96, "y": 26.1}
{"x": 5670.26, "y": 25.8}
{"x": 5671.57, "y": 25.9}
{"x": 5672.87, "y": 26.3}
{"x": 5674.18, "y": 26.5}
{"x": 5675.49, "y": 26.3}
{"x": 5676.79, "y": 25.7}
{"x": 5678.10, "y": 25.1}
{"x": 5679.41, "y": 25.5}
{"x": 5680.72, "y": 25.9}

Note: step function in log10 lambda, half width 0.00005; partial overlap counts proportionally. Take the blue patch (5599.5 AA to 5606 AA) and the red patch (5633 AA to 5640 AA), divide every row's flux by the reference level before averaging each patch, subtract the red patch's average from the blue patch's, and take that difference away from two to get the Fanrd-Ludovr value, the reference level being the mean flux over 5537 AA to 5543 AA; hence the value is 1.99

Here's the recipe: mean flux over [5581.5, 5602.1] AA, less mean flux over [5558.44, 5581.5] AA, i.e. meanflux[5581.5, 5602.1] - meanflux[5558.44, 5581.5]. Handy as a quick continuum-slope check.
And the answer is -0.25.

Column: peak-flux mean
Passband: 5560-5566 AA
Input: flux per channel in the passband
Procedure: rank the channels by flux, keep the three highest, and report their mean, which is 26.6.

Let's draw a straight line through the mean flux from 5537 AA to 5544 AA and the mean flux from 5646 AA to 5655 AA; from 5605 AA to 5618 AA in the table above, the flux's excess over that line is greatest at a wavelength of 5614.40 AA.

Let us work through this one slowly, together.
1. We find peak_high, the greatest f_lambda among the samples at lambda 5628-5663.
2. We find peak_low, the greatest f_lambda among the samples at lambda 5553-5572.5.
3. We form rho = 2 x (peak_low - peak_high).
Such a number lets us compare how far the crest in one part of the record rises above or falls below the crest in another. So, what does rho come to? 0.6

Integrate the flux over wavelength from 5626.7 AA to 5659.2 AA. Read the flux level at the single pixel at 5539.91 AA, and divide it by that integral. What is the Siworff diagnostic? 0.0309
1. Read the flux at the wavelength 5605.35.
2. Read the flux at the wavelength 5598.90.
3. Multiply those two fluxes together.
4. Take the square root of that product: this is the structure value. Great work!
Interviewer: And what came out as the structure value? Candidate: 26.7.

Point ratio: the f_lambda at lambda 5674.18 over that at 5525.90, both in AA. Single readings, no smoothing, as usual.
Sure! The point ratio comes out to 0.99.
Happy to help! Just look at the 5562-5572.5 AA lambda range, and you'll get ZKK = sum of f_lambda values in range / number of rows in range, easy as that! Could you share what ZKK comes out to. 26.4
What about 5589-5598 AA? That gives 26.3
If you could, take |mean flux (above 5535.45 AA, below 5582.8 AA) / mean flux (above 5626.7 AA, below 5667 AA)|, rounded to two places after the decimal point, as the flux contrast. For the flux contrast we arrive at 1.02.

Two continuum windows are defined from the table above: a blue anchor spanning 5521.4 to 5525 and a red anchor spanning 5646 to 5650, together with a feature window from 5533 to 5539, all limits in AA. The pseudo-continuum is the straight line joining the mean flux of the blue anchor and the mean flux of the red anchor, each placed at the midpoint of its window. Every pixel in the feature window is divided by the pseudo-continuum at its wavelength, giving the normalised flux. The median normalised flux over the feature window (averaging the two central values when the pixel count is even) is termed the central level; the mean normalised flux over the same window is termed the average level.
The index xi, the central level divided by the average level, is 1.001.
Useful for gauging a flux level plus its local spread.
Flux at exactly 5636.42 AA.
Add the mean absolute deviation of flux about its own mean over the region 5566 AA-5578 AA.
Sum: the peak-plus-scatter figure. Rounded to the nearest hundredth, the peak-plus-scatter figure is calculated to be 27.29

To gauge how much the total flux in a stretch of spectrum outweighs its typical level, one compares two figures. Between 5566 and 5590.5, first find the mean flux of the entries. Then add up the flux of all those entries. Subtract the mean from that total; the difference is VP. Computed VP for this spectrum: 472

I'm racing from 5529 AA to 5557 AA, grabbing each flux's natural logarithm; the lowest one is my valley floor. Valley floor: 3.235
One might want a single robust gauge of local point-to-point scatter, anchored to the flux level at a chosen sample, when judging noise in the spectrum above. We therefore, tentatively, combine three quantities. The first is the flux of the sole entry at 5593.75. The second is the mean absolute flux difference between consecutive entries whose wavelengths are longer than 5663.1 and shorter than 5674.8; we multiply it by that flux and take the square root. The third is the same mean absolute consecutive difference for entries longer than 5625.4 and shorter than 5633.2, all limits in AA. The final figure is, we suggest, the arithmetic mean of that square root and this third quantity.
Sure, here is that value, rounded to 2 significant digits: 1.9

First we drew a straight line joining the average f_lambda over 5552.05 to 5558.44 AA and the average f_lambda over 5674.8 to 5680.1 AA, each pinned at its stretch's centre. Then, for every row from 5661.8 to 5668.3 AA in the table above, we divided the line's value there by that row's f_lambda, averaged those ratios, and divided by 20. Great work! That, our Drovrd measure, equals 0.0502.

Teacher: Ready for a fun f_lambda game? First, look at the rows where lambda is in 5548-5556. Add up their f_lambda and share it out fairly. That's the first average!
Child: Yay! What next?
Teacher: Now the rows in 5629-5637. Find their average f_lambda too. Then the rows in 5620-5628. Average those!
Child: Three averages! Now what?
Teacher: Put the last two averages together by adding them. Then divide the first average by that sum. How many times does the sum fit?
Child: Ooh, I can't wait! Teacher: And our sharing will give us 0.506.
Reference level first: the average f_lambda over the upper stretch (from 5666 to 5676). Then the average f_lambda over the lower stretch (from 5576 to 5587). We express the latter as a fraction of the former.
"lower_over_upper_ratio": 1.01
